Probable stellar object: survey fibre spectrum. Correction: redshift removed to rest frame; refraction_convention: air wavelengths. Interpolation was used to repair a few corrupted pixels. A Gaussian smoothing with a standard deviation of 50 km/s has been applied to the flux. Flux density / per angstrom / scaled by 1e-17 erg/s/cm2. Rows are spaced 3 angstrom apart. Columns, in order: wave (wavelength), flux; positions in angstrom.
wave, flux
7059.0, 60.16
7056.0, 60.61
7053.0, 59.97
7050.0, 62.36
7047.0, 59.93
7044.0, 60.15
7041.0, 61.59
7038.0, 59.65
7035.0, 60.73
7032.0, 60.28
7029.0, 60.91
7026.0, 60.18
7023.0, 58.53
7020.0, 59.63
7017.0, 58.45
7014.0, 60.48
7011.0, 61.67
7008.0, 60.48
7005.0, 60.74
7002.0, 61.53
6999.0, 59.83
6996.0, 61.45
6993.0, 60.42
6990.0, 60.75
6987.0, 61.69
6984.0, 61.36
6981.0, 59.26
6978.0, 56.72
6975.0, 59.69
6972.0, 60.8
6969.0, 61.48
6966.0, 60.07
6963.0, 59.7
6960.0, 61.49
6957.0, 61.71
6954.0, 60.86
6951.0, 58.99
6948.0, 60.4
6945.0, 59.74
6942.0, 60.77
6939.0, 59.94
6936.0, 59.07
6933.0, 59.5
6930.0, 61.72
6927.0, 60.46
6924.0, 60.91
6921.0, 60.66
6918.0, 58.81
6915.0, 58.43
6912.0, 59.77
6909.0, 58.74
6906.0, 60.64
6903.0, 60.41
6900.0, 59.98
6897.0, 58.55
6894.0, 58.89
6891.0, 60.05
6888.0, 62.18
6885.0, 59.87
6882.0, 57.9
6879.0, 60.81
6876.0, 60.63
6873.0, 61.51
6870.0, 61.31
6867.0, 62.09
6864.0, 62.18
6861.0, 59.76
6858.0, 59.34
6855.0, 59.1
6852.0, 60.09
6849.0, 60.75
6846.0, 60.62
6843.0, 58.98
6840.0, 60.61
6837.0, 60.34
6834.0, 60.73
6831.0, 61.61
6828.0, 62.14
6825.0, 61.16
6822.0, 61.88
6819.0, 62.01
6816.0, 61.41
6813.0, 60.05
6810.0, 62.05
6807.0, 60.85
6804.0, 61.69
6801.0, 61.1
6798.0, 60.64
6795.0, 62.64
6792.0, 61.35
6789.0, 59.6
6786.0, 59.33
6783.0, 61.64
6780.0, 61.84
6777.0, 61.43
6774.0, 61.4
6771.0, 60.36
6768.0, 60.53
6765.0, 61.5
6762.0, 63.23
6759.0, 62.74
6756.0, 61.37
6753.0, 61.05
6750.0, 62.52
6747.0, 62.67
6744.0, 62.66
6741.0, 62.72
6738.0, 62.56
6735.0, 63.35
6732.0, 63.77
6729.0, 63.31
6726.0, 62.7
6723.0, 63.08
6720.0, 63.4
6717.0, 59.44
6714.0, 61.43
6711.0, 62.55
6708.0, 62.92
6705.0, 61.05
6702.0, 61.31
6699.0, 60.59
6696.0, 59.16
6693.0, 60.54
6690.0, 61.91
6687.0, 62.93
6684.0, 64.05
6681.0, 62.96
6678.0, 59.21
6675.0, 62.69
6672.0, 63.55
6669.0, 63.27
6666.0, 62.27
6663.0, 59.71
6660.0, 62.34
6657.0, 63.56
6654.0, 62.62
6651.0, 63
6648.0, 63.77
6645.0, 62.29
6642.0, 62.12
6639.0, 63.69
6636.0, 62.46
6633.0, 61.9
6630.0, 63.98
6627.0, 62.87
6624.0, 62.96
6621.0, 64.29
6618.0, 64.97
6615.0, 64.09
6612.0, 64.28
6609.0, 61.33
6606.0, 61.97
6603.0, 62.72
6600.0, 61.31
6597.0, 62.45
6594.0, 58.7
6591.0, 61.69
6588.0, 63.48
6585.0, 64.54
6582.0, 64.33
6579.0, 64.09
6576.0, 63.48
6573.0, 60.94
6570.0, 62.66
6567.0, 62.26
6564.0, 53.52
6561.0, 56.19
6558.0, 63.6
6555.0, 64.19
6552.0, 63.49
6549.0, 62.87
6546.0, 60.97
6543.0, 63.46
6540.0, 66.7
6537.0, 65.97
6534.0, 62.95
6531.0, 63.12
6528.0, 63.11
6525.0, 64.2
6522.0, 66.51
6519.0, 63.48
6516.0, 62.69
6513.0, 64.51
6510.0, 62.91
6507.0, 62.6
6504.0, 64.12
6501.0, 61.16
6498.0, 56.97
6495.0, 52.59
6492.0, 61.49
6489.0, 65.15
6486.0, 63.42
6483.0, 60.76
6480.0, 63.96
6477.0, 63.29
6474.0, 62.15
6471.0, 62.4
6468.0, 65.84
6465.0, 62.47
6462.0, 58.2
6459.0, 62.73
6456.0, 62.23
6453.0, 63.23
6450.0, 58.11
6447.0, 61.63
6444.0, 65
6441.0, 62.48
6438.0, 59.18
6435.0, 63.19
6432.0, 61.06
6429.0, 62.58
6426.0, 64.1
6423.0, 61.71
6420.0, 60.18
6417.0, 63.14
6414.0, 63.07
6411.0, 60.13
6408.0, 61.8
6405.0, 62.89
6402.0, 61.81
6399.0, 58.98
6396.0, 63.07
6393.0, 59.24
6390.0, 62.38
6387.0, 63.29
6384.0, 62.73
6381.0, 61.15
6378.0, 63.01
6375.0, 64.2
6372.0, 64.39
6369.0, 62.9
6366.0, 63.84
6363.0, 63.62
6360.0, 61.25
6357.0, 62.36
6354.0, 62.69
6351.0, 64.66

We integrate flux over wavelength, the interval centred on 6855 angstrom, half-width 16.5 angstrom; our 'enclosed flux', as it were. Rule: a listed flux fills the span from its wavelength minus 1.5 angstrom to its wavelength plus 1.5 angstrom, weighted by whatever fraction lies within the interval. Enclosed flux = 1994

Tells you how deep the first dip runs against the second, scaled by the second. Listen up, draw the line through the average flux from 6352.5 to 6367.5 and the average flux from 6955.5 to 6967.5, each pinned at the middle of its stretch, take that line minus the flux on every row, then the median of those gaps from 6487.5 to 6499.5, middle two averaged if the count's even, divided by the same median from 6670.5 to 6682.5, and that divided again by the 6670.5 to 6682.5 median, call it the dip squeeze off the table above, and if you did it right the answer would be 2.4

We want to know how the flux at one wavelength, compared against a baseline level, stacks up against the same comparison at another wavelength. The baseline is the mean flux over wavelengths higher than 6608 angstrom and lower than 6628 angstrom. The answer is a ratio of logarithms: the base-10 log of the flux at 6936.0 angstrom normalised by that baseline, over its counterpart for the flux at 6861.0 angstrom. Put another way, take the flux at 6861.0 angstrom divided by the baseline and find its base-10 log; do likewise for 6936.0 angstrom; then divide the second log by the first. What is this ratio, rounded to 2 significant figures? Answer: 1.2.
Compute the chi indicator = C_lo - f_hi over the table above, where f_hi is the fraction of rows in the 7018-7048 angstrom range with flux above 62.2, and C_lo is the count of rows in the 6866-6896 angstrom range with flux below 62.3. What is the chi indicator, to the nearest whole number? 10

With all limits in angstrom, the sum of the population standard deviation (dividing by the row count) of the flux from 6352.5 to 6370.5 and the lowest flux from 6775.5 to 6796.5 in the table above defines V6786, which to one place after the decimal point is 60.2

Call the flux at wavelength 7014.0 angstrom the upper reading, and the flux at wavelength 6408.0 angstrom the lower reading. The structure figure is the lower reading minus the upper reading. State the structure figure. 1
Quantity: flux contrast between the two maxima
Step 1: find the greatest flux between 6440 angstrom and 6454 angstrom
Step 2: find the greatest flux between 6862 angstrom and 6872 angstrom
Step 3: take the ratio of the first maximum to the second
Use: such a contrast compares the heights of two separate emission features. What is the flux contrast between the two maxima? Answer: 1.05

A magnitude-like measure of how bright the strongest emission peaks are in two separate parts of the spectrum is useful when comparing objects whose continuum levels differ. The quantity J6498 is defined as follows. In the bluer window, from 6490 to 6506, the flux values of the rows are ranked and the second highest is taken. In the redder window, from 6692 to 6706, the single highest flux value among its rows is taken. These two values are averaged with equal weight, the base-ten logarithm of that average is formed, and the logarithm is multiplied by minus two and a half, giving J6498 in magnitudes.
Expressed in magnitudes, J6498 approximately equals -4.47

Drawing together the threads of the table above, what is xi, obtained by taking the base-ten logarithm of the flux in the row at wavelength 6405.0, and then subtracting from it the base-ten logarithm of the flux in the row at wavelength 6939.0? 0.021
